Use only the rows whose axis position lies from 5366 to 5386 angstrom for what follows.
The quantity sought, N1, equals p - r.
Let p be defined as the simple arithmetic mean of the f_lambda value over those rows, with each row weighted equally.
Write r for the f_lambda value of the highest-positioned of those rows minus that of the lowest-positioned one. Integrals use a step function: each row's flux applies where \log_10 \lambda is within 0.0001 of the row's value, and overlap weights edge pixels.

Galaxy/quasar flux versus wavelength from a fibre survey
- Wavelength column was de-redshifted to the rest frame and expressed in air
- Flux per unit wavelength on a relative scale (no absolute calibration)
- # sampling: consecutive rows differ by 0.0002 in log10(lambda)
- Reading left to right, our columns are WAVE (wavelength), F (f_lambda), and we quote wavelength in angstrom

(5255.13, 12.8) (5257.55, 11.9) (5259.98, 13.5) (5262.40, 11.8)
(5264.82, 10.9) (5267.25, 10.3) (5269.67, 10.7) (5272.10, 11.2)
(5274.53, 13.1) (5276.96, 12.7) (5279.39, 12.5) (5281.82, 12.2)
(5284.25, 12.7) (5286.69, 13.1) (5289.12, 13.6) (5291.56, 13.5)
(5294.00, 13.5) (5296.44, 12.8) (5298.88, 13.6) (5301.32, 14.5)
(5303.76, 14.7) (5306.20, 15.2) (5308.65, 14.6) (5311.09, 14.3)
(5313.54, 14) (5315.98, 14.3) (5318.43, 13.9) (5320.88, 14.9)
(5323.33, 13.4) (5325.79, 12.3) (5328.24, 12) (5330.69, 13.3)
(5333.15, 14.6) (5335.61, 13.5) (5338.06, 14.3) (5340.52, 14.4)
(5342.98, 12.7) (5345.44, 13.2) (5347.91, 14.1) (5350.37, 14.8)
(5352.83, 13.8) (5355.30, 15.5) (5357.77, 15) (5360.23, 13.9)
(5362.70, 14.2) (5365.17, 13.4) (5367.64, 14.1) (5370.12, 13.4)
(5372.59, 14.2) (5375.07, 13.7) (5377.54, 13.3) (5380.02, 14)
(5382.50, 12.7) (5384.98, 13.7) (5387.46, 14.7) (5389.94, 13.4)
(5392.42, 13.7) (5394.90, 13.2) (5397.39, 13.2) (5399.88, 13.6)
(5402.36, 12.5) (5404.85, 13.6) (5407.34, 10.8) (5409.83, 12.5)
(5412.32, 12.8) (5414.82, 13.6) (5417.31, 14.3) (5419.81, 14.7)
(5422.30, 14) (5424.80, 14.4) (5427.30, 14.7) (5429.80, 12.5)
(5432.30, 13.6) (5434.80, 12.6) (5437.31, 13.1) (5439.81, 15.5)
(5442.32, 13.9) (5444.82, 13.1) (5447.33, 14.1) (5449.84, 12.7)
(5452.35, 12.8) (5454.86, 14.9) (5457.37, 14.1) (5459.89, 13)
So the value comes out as 14.0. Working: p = 13.6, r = -0.4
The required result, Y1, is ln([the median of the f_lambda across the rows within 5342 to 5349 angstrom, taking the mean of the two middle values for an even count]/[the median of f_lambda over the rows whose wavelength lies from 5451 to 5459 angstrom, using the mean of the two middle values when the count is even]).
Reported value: -0.07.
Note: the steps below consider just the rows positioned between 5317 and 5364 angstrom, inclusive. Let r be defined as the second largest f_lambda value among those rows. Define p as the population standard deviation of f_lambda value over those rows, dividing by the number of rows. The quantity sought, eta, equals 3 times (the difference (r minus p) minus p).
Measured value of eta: 39.6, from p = 0.90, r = 15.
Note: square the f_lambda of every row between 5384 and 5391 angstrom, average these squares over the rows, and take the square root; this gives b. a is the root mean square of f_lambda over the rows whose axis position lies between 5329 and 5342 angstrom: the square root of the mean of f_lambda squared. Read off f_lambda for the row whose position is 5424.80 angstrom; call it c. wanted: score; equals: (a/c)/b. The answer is 0.070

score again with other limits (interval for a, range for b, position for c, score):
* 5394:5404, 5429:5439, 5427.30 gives 0.069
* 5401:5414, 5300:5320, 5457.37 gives 0.061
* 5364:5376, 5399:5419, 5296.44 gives 0.083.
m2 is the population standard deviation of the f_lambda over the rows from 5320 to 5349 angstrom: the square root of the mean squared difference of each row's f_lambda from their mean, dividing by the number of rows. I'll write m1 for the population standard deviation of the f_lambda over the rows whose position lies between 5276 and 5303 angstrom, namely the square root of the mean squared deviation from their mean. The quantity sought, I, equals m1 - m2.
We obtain -0.26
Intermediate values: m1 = 0.63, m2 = 0.9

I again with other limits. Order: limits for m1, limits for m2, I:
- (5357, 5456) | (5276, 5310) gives -0.03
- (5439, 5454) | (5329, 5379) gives 0.30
